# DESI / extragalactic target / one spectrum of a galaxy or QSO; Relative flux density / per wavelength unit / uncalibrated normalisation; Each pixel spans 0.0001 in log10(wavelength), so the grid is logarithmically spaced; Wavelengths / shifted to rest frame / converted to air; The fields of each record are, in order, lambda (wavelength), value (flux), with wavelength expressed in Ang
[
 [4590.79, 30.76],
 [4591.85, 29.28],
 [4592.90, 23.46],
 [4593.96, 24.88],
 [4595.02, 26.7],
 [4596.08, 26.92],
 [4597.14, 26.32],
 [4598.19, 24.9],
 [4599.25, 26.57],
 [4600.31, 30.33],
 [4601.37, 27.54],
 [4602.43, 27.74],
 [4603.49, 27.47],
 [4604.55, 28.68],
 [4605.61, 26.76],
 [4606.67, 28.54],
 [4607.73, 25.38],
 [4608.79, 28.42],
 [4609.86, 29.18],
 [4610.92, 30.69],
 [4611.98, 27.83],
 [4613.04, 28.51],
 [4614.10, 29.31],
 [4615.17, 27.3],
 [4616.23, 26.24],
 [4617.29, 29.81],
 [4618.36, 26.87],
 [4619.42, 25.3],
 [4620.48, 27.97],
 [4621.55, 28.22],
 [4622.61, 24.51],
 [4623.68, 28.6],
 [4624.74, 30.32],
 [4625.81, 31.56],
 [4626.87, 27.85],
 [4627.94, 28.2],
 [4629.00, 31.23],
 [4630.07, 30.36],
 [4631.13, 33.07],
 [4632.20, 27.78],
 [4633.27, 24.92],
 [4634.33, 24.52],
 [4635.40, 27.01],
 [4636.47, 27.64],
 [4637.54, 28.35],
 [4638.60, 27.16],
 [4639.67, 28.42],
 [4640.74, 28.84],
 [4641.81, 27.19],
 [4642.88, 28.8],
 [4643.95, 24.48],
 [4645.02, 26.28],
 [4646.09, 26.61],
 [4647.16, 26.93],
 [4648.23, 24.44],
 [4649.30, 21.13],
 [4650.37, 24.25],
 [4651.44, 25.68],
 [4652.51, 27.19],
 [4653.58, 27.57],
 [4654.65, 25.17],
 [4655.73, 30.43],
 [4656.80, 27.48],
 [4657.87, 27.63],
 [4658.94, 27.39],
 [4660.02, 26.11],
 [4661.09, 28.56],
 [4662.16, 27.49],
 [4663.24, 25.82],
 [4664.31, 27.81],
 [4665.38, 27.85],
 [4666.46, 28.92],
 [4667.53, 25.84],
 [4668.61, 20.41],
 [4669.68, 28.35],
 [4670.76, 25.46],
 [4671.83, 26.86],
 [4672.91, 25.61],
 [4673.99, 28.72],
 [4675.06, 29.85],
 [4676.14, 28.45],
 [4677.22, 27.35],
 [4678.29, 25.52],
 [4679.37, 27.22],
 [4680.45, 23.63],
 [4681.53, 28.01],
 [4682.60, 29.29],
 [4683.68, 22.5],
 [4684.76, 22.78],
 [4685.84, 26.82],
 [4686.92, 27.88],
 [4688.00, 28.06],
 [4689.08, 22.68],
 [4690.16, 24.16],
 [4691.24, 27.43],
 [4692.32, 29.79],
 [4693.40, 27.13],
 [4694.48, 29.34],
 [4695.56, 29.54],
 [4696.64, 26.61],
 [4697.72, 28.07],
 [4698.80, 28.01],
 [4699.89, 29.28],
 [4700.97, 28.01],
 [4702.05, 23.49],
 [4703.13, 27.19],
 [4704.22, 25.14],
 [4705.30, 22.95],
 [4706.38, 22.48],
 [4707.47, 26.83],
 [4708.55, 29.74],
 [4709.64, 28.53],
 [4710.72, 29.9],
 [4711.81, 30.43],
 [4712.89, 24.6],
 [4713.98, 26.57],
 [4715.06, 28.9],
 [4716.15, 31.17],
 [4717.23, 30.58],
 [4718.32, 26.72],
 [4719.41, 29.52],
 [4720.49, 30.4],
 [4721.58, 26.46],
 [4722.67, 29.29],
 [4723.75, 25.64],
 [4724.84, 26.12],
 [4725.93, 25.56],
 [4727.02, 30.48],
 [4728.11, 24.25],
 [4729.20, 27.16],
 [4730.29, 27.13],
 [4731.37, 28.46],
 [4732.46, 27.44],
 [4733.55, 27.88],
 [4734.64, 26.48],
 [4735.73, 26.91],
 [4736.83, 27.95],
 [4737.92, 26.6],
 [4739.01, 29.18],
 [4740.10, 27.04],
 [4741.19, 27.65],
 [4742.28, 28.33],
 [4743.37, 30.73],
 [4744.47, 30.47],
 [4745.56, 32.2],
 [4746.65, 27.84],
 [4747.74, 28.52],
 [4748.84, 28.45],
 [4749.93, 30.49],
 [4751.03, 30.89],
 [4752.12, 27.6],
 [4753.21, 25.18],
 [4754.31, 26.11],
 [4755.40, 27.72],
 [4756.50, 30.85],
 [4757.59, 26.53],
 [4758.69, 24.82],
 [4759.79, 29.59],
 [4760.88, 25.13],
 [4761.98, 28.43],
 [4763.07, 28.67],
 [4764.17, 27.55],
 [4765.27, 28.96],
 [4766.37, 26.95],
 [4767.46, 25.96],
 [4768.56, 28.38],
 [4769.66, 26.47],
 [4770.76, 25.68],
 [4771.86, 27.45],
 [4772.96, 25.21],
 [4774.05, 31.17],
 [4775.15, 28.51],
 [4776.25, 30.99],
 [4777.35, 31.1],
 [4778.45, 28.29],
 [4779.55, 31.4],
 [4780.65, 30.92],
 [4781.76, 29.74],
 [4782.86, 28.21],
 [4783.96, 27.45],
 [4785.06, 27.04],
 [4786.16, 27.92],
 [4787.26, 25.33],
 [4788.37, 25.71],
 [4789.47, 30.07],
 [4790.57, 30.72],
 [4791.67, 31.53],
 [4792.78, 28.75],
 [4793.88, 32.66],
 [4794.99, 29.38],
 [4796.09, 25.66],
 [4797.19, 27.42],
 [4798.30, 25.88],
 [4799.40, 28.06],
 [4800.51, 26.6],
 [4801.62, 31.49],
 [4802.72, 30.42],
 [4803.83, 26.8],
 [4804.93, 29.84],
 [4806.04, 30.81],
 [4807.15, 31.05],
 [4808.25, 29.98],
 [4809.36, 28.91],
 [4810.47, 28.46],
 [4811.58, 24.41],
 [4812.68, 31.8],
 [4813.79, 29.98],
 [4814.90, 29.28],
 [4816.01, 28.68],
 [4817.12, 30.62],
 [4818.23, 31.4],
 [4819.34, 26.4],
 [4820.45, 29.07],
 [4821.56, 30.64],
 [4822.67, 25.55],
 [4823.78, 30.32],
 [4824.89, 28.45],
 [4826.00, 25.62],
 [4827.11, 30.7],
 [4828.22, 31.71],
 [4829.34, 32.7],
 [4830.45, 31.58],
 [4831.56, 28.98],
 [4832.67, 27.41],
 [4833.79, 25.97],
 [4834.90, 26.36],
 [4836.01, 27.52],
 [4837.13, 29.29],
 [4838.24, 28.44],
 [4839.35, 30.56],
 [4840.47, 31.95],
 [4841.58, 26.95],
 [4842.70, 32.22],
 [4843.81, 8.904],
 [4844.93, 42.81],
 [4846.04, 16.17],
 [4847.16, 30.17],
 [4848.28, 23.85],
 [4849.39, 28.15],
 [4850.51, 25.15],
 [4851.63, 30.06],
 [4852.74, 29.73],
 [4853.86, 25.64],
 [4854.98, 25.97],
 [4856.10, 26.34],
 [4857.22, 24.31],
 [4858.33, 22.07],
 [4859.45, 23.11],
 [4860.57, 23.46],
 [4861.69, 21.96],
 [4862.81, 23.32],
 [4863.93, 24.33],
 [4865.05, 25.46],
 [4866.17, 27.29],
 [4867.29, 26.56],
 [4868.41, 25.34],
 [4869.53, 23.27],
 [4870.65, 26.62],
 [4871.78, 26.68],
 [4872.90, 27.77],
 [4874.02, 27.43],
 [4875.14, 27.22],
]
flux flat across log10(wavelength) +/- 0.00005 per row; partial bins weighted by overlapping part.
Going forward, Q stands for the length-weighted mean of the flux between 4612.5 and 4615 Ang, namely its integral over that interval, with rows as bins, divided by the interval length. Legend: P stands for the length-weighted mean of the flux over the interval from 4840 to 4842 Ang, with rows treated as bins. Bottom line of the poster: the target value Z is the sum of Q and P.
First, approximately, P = 29.6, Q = 28.6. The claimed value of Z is 58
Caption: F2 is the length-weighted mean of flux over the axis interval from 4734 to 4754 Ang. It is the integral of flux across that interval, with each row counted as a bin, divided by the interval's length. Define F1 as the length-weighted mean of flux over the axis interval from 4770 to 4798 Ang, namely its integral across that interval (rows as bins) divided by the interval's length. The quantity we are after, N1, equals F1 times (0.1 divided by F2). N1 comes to 0.101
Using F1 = 28.7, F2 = 28.4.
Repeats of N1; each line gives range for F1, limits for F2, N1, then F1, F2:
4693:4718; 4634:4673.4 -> 0.104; 27.6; 26.6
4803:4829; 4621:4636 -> 0.103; 29.2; 28.4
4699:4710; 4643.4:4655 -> 0.104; 26.4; 25.4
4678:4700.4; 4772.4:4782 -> 0.090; 26.9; 29.7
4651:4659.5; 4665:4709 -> 0.103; 27.3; 26.7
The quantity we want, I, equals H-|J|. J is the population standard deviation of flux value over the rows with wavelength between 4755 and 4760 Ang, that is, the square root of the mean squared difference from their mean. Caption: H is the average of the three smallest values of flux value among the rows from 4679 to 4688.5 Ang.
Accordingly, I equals 20.8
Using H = 23.0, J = 2.1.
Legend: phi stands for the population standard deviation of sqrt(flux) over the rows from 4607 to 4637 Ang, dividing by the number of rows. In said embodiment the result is 0.201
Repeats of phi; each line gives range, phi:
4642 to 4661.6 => 0.201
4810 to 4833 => 0.210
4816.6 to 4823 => 0.209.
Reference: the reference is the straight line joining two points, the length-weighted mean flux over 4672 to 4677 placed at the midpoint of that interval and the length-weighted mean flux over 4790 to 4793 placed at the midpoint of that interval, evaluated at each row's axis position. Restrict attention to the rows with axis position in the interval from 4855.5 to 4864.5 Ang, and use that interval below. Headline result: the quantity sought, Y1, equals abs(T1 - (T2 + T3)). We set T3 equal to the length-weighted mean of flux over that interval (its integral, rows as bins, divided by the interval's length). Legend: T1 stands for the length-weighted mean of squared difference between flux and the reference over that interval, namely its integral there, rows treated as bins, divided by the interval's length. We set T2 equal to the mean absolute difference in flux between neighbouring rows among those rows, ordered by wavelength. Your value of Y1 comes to 46.8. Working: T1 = 72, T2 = 1.4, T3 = 24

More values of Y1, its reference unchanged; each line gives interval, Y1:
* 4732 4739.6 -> 24.7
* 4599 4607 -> 25.9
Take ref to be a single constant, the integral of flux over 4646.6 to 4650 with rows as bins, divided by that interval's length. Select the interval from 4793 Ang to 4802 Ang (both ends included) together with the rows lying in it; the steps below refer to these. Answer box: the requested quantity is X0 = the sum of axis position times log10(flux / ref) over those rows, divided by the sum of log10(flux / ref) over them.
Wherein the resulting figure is 4797.5 Ang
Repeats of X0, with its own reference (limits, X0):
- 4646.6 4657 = 4654.3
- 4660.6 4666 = 4663.2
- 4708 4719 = 4713.3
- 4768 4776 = 4772.3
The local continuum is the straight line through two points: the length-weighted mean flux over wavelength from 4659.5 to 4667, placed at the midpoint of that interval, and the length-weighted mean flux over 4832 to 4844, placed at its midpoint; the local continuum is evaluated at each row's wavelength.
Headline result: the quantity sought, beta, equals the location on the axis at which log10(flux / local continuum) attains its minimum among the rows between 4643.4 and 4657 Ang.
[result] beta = 4649.30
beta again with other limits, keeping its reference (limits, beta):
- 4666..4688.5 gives 4668.61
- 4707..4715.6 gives 4712.89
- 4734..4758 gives 4753.21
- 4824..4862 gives 4843.81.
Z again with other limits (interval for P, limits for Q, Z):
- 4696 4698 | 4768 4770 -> 55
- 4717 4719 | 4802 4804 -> 58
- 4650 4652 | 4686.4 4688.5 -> 53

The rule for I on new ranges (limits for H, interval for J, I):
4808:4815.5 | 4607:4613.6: 25.7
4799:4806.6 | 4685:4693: 24.9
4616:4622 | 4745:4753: 24.5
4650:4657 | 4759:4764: 23.3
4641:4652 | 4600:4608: 21.9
